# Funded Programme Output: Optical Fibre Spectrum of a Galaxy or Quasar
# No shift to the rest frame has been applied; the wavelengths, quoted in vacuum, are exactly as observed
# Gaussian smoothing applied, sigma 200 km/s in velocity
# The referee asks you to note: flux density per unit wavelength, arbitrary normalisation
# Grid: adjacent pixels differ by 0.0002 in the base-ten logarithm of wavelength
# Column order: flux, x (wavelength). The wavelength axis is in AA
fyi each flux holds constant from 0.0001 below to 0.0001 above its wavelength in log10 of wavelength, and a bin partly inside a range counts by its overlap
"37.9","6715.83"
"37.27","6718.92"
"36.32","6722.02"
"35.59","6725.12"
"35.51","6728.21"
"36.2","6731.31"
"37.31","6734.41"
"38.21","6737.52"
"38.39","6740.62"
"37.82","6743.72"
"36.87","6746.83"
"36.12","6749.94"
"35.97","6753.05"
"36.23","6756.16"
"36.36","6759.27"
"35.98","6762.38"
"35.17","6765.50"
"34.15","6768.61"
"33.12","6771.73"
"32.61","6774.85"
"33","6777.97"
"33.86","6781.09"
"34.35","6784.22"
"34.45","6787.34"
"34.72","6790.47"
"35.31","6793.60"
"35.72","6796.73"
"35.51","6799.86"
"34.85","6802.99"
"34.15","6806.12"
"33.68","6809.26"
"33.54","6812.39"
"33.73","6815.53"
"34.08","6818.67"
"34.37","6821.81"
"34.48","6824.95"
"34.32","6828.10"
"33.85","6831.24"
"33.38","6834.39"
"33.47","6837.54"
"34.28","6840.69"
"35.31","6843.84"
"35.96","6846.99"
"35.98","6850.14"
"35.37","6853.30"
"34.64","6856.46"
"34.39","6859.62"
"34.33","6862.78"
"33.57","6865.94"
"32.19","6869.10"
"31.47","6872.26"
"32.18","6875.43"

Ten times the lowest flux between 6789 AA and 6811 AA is 337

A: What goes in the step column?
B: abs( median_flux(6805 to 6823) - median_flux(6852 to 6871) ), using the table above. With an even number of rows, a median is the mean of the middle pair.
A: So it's 0.5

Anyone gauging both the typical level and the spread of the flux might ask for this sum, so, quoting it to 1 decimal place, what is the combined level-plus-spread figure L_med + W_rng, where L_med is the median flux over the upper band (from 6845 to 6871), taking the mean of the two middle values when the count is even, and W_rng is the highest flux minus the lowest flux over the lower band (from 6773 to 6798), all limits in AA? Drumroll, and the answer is 37.6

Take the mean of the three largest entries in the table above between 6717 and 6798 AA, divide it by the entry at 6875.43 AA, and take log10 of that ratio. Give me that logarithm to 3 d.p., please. 0.074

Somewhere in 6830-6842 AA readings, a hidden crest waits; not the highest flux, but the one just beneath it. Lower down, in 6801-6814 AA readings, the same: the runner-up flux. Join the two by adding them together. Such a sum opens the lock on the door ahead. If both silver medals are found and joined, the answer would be 68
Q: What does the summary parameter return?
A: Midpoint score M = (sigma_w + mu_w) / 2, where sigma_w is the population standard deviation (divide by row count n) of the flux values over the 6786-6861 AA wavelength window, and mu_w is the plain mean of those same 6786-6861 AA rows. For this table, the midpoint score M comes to 17.7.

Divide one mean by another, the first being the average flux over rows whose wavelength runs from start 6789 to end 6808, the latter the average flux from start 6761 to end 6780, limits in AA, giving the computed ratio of 1.03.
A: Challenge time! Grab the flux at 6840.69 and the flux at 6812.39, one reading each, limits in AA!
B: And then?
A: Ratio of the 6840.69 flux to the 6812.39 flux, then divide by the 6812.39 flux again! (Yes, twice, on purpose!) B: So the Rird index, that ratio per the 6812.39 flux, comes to 0.030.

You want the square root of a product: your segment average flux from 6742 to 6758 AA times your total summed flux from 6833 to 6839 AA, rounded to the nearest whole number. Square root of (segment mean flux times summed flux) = 49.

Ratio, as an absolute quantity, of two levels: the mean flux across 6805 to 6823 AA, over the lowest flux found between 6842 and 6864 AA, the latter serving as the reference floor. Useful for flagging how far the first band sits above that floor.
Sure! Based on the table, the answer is 0.99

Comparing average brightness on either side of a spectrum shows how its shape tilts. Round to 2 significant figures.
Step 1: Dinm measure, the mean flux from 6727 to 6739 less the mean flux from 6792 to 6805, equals 1.5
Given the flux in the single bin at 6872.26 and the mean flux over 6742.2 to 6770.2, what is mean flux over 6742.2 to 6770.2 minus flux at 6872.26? 4.6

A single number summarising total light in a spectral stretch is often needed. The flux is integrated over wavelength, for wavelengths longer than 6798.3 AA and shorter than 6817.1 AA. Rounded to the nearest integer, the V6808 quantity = 644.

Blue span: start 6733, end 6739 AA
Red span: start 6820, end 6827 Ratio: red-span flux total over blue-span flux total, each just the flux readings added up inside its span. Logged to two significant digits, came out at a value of 0.91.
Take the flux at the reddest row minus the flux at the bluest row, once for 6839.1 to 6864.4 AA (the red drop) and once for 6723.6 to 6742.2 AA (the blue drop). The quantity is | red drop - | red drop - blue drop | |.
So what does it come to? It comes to 2.7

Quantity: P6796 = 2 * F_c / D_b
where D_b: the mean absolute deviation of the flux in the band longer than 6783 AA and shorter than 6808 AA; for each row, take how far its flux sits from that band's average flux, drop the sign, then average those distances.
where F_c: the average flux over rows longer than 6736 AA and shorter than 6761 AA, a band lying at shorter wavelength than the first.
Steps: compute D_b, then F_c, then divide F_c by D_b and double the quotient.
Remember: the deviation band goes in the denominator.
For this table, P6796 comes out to 156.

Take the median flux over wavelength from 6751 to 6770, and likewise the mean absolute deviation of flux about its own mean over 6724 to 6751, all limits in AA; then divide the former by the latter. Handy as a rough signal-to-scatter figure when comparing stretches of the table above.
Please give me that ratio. 39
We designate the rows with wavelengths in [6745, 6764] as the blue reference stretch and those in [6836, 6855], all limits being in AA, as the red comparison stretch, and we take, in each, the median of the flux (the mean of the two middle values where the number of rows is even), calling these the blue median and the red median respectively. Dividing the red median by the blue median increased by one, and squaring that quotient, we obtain 0.90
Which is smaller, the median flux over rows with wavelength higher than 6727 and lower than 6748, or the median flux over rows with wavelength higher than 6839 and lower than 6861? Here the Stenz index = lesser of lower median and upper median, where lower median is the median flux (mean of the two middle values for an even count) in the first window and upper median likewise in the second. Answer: 35.3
